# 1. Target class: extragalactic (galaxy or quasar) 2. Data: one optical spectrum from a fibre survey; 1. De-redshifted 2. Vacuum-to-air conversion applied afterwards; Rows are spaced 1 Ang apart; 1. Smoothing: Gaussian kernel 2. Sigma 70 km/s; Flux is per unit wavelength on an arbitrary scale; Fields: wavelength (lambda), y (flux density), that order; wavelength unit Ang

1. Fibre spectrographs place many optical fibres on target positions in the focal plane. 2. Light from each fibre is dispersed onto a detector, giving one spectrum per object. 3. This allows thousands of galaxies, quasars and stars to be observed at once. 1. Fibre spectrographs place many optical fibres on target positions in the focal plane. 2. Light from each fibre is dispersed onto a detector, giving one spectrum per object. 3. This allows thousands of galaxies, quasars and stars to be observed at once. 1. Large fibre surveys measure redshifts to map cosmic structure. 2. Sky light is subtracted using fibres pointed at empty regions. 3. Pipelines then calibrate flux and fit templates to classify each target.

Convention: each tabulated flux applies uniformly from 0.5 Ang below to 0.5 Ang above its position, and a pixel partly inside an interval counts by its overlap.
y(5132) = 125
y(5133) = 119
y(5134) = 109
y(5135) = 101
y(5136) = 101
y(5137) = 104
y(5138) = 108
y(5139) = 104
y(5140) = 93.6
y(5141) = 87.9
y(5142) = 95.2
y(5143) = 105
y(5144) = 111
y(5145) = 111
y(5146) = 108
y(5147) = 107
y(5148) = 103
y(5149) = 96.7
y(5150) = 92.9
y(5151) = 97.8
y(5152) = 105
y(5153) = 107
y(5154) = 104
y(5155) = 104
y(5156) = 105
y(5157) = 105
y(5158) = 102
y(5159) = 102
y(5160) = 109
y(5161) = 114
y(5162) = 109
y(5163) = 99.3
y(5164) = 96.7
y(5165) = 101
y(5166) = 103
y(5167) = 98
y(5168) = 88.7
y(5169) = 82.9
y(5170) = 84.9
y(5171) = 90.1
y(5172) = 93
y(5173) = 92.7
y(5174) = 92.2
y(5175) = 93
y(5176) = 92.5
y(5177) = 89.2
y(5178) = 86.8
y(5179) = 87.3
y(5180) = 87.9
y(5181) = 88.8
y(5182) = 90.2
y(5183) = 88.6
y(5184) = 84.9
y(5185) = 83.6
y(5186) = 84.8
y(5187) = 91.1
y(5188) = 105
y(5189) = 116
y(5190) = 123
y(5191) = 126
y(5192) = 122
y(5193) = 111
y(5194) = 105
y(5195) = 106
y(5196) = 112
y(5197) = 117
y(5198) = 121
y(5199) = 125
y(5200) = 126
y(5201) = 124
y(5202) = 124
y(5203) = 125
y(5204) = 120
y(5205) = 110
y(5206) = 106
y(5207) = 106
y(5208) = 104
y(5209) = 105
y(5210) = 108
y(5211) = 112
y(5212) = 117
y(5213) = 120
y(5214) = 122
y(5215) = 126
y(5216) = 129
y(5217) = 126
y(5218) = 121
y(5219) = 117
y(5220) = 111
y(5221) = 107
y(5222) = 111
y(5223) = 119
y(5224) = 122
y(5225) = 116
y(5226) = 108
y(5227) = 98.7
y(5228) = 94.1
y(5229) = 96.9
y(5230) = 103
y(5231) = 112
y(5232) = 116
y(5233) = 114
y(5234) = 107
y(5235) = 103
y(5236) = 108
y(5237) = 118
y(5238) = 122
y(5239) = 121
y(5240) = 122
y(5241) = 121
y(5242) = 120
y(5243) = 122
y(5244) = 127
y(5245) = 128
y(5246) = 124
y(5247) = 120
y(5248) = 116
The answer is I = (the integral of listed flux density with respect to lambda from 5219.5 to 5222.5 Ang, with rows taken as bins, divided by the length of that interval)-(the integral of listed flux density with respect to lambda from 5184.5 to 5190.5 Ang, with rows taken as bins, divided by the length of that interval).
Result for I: 9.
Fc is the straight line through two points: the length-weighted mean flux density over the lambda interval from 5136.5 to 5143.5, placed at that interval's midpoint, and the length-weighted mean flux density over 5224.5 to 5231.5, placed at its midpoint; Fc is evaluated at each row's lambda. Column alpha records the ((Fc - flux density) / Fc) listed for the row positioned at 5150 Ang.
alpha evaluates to 0.07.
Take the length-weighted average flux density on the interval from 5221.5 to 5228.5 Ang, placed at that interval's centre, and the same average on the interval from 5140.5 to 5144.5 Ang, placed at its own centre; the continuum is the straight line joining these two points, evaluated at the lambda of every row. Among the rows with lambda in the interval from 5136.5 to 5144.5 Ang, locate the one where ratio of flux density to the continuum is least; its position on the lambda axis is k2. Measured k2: 5141 Ang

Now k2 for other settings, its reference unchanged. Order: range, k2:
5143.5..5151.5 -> 5150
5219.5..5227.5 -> 5227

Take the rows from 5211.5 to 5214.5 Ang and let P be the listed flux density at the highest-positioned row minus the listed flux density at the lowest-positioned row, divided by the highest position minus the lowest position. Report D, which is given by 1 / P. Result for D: 0.40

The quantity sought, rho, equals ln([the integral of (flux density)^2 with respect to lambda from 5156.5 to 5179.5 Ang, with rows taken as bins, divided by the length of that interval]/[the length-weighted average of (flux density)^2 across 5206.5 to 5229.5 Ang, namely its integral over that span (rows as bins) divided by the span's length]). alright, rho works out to -0.3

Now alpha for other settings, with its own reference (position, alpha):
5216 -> -0.25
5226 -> -0.04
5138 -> -0.08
